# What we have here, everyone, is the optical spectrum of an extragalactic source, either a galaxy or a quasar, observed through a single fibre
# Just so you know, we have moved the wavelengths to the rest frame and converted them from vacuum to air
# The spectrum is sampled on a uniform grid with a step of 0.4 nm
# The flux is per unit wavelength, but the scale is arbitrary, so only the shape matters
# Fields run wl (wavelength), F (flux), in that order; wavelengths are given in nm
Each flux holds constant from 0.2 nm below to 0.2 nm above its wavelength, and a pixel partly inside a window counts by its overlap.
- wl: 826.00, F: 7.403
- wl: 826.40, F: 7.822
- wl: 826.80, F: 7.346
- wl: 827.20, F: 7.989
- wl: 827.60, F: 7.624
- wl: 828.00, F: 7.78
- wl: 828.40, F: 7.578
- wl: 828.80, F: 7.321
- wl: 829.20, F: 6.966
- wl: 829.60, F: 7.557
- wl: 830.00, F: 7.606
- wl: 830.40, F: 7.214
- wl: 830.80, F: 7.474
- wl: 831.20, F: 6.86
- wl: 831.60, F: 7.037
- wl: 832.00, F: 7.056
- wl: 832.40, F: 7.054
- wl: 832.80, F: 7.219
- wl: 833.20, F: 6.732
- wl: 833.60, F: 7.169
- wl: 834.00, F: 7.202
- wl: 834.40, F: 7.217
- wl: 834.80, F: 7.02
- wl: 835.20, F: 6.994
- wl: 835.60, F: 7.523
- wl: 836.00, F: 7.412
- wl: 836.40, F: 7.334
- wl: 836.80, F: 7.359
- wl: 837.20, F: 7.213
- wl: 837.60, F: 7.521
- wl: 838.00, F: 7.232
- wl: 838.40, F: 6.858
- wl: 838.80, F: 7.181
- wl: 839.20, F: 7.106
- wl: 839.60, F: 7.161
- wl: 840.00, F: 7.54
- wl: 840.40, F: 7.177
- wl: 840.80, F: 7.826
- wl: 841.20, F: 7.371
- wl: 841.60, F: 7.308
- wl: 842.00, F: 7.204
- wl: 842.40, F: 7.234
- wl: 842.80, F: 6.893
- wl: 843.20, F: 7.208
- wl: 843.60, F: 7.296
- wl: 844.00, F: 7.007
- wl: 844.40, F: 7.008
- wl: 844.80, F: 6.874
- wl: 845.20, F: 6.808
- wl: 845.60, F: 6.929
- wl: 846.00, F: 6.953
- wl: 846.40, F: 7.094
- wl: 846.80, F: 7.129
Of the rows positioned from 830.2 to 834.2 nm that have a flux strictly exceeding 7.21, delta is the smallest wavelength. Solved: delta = 830.40 nm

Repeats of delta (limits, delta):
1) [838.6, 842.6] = 840.00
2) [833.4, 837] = 834.40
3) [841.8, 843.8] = 842.40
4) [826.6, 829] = 826.80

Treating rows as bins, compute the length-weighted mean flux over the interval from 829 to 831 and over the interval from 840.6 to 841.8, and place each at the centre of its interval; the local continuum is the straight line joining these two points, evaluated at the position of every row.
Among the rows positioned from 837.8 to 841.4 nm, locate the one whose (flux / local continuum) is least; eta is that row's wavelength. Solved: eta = 838.40 nm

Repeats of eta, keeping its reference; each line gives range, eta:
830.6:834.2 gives 833.20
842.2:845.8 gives 845.20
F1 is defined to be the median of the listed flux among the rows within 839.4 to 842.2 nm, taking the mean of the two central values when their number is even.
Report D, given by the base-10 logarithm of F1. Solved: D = 0.864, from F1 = 7.31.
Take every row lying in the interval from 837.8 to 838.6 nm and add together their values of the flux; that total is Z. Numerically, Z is 14.1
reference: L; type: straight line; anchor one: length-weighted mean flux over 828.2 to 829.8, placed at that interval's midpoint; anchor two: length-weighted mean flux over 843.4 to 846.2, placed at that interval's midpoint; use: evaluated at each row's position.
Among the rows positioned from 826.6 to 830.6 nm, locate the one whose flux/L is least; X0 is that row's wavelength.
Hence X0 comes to 829.20 nm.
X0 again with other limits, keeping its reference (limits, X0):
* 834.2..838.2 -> 835.20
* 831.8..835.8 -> 833.20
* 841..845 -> 842.80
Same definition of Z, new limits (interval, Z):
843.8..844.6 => 14.0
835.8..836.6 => 14.7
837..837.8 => 14.7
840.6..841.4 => 15.2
